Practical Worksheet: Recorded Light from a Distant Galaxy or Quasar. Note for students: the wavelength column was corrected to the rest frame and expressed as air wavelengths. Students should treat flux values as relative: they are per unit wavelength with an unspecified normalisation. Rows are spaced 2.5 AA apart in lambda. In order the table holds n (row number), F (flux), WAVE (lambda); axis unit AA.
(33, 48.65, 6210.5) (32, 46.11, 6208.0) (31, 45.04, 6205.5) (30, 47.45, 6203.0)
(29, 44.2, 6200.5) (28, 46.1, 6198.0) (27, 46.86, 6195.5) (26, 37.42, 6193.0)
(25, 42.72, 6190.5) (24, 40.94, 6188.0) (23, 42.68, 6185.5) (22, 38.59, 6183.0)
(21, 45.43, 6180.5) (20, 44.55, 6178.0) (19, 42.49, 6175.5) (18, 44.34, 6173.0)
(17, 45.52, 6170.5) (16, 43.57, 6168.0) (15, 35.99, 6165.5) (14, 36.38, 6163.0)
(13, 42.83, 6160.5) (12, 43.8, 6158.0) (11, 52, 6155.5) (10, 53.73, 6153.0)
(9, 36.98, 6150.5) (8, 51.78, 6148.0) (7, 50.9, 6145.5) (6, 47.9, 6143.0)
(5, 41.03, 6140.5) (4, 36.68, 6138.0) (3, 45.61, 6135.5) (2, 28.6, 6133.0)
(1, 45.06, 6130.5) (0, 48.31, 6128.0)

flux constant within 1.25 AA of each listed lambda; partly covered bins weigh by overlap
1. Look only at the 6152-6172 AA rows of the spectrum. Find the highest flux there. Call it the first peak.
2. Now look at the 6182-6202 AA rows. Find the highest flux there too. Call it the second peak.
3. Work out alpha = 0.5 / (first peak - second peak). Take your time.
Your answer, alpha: 0.073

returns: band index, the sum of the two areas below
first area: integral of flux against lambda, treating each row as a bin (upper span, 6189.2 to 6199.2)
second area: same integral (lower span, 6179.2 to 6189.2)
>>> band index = 852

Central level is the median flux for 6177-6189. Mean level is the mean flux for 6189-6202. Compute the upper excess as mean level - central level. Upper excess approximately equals 0.8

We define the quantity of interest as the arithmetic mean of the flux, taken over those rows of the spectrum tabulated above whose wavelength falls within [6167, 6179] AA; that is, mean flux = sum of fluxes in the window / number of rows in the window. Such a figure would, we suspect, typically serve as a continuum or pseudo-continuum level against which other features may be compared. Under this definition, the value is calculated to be 44.1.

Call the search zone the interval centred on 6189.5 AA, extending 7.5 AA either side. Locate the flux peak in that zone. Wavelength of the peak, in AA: 6195.5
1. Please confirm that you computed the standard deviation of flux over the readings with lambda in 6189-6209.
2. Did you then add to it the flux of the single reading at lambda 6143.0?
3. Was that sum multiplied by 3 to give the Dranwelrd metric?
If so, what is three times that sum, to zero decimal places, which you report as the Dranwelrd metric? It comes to 153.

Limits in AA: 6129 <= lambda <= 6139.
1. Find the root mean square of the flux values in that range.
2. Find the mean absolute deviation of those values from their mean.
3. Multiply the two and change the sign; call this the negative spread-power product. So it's -251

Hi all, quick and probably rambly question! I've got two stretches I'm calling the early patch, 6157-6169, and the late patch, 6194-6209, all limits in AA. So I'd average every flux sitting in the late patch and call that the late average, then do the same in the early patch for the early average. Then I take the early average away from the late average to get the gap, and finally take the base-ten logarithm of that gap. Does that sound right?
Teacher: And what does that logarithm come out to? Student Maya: 0.74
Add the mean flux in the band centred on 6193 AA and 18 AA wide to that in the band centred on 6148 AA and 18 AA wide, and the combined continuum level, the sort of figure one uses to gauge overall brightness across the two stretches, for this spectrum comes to 91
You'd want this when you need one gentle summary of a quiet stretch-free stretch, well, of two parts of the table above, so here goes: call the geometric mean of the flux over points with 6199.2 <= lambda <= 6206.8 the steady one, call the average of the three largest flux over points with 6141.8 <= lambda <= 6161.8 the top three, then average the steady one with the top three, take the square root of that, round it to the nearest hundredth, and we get 7.00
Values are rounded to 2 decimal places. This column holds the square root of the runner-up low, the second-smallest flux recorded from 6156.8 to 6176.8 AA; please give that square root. 6.03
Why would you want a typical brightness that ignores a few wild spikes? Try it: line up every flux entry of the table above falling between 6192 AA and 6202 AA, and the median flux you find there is 45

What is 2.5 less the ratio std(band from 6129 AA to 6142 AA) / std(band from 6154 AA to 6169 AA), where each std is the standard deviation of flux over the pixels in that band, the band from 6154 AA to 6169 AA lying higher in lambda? 1.3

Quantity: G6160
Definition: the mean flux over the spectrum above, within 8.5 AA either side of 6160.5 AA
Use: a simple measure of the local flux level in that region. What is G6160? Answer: 44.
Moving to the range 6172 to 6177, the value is 43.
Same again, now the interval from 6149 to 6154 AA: 45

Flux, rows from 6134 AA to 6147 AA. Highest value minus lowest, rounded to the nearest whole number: 14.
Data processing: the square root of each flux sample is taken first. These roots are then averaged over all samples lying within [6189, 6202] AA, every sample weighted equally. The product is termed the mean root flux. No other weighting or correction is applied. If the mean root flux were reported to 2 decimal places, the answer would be 6.59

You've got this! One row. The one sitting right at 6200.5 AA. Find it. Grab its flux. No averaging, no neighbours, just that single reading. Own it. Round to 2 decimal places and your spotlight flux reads 44.20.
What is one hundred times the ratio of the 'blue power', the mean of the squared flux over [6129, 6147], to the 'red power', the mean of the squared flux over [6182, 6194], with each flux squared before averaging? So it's 112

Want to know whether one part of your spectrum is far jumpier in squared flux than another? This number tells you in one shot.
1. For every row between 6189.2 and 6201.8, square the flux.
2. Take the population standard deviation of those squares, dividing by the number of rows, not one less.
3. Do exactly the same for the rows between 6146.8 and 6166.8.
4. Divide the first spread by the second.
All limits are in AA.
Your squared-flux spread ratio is 0.45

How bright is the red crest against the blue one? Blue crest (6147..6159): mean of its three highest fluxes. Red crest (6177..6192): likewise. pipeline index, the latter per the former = 0.84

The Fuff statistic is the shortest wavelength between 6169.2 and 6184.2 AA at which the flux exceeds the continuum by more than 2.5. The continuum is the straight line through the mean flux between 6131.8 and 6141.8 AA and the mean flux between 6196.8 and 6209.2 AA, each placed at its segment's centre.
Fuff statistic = 6170.5 AA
